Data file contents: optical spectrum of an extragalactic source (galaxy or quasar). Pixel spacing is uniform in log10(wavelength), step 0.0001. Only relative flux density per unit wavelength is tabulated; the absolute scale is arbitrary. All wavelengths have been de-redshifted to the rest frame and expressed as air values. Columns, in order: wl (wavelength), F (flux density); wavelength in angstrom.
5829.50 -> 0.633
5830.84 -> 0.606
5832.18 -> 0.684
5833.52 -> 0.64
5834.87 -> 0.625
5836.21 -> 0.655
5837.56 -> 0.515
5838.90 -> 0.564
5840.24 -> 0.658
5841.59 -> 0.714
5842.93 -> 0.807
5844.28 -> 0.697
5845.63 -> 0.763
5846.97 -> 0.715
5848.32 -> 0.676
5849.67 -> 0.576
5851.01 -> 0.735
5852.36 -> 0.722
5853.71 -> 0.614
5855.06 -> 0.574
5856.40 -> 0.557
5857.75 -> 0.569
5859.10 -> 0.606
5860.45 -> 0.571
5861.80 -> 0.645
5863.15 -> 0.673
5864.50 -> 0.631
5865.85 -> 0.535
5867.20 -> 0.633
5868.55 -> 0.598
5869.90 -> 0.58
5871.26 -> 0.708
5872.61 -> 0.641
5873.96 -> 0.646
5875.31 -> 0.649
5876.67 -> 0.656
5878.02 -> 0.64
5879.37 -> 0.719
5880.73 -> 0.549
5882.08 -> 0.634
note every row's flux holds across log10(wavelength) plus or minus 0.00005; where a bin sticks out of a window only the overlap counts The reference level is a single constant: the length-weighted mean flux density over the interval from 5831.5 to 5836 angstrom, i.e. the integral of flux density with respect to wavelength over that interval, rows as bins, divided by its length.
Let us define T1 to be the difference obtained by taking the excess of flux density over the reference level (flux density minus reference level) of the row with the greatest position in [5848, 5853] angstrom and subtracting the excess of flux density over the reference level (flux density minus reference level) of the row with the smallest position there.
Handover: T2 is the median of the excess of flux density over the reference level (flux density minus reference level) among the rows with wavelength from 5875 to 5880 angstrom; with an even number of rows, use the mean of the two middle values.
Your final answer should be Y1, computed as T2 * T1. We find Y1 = 0.000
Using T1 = 0.05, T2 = 0.002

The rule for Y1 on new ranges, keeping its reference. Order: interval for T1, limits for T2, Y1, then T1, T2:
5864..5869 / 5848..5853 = -0.002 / -0.03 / 0.048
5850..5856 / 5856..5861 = 0.013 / -0.16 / -0.081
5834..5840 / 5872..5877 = 0.000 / -0.06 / -0.003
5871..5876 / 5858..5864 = 0.001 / -0.06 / -0.025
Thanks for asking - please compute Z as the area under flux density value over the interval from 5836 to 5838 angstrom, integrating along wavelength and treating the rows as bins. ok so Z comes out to 1.15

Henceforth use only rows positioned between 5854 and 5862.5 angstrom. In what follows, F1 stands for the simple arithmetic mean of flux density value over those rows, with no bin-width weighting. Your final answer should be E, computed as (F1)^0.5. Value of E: 0.77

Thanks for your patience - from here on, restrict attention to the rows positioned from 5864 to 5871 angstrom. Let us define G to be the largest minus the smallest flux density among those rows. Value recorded 0.098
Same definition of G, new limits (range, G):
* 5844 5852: 0.187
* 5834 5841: 0.143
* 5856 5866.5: 0.138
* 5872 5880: 0.079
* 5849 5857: 0.178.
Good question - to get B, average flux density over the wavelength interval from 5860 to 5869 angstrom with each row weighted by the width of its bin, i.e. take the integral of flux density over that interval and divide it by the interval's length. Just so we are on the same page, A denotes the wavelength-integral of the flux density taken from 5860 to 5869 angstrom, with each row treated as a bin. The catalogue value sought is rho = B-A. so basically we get -5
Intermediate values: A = 5.5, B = 0.614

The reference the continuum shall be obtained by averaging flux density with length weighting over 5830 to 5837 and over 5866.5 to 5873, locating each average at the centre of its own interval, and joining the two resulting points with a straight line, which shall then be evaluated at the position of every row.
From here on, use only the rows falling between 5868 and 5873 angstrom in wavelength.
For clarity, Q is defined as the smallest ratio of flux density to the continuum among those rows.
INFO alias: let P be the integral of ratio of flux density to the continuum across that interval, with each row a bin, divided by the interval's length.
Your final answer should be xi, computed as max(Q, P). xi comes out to 1.00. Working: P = 1.00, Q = 0.92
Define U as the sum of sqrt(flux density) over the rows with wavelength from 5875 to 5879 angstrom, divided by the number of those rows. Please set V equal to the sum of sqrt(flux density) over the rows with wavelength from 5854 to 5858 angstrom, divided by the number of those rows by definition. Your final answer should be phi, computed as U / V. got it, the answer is 1.07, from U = 0.805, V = 0.753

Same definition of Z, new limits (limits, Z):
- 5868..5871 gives 1.81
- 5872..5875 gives 1.94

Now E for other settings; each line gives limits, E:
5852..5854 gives 0.82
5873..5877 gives 0.81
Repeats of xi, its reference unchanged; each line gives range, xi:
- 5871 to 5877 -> 1.04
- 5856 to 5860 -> 0.91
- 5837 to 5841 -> 0.92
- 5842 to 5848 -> 1.16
